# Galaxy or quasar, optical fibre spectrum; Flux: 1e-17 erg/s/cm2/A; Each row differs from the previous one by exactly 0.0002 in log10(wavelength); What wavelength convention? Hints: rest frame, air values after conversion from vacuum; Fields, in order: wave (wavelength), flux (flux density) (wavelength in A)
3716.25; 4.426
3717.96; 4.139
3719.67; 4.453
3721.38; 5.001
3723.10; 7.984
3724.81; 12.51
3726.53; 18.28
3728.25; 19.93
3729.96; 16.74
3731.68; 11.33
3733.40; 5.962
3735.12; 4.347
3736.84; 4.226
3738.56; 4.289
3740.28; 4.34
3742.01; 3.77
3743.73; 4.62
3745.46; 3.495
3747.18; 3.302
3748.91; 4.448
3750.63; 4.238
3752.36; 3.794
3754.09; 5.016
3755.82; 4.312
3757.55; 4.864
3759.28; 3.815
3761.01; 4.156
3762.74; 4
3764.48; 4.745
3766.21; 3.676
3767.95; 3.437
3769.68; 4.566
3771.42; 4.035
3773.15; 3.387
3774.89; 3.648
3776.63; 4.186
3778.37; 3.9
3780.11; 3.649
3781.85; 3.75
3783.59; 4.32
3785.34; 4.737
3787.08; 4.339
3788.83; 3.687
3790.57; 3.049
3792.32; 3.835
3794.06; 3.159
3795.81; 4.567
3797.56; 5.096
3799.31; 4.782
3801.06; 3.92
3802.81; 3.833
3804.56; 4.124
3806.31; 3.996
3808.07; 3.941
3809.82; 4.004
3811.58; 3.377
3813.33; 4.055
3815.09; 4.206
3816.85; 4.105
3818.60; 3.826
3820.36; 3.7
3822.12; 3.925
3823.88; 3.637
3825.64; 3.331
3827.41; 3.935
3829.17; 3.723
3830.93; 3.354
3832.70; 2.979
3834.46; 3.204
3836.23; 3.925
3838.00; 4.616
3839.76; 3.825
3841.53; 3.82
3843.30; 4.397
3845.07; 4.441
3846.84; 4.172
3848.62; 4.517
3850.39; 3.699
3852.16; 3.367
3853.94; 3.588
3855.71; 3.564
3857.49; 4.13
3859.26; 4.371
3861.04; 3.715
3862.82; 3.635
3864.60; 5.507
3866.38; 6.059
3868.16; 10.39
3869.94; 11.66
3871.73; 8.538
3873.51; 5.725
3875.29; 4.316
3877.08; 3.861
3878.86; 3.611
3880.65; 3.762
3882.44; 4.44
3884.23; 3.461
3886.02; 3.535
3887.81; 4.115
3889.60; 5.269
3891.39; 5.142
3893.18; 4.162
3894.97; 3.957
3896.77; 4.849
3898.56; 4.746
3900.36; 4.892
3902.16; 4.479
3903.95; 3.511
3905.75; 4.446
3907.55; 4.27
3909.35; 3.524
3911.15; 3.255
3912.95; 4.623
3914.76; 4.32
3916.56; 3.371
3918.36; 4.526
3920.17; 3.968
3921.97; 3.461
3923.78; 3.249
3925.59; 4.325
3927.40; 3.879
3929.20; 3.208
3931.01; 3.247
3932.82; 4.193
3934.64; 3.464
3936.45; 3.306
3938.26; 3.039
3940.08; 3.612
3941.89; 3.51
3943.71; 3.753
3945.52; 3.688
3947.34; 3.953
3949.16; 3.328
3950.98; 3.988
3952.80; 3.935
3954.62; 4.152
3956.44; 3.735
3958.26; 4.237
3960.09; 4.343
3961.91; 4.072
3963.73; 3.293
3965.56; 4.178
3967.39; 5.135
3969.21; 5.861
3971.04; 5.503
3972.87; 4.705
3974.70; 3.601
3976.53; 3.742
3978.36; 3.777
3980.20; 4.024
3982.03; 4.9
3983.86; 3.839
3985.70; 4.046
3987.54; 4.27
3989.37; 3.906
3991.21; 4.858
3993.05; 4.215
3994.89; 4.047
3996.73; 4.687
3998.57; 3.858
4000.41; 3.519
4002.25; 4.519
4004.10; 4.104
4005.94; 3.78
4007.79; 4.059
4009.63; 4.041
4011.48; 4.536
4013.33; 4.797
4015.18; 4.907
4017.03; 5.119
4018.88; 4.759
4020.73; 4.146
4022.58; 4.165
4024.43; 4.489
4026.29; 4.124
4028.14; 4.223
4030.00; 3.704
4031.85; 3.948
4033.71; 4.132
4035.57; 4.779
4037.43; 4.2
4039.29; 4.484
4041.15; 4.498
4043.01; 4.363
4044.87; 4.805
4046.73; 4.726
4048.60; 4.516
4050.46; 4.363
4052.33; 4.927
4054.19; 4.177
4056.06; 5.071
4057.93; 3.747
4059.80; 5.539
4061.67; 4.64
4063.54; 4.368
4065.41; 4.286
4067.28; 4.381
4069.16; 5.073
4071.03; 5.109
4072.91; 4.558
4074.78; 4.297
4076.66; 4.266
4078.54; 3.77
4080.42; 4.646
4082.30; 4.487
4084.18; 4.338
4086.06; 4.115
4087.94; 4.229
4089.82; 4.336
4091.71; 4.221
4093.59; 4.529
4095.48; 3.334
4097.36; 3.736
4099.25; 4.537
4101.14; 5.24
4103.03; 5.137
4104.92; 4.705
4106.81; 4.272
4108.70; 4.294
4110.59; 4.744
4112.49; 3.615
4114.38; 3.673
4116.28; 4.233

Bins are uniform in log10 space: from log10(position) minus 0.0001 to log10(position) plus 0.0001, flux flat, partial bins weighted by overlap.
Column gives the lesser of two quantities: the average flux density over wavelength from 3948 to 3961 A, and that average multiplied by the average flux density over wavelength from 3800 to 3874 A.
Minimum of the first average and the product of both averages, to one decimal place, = 4.0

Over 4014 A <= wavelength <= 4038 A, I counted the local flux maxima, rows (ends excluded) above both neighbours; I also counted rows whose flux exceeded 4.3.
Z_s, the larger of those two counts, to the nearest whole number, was 5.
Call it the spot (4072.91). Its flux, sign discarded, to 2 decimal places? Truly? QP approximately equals 4.56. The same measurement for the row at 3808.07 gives 3.94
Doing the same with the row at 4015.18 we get 4.91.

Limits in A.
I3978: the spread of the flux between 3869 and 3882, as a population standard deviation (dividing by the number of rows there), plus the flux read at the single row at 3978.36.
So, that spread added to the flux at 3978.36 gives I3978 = 6.6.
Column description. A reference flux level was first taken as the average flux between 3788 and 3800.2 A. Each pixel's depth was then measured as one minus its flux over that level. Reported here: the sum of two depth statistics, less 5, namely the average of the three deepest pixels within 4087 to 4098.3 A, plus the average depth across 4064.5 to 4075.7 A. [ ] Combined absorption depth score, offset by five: -5.08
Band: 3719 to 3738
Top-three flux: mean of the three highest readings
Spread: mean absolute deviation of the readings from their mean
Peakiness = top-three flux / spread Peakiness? 3.5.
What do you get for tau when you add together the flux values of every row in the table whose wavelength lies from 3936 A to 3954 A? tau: 36.1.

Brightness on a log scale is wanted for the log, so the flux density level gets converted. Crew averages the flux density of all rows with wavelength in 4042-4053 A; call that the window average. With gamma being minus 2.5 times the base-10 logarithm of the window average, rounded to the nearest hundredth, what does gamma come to -1.66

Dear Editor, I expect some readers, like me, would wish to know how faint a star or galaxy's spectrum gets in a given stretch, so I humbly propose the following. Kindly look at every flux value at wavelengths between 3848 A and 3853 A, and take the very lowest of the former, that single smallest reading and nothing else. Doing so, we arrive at 3.367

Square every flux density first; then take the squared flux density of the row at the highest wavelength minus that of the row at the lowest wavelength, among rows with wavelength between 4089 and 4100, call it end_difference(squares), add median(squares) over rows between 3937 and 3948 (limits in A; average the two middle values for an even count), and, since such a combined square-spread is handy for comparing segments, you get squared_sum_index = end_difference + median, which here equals 15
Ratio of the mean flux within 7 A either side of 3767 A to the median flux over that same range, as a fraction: 1.00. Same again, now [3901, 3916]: 0.94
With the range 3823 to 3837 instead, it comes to 1.00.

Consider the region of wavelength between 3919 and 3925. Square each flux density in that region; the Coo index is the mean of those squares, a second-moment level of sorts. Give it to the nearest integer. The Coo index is 13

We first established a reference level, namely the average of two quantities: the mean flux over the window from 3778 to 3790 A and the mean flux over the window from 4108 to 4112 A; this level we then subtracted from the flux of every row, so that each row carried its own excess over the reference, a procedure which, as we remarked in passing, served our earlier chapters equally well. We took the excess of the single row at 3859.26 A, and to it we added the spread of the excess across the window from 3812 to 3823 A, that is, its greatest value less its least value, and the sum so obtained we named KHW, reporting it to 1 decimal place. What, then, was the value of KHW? 0.6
